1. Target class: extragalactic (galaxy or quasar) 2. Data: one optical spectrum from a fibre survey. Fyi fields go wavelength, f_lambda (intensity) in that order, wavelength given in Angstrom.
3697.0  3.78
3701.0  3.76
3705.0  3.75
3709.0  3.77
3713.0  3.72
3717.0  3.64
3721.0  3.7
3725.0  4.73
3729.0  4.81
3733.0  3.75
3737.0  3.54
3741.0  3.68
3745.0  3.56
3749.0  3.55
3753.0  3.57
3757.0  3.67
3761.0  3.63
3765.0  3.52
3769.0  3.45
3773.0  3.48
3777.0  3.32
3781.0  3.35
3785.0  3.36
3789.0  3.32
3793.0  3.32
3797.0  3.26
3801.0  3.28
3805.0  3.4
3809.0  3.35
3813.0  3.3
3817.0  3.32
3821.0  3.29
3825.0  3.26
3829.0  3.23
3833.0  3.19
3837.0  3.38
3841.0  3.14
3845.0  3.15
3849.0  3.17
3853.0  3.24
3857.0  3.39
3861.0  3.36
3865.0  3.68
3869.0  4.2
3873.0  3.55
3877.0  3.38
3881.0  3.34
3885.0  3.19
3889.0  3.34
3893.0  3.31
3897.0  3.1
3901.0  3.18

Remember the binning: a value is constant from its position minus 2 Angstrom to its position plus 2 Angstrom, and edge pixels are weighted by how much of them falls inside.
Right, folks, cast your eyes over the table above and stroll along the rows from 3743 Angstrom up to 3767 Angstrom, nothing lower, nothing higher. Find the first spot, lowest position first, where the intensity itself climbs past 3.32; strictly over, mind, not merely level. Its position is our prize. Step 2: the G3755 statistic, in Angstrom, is 3745.0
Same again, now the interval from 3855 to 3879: 3857.0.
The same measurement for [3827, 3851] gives 3837.0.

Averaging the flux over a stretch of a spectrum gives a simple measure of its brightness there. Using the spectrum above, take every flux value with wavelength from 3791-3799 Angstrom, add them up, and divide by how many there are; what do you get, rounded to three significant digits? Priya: 3.29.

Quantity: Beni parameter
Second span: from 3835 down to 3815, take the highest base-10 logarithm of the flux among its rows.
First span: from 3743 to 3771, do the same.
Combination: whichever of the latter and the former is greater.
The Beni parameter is 0.565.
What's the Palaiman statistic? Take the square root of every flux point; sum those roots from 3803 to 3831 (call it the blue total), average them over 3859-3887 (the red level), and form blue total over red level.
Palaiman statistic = 6.78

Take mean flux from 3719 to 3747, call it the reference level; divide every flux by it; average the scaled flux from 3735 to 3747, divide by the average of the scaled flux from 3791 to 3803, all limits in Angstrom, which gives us 1.09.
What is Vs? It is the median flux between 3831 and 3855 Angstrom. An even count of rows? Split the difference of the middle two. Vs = 3.18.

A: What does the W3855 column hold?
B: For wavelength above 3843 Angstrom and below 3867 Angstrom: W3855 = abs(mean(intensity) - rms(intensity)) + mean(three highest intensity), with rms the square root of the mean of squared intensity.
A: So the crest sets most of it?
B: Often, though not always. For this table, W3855 3.5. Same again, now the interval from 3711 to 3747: 4.5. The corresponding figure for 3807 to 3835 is 3.3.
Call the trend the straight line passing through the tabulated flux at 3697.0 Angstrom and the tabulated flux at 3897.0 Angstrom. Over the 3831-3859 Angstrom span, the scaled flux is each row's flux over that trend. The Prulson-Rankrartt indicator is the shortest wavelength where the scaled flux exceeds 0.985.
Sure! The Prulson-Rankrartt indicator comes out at 3837.0 Angstrom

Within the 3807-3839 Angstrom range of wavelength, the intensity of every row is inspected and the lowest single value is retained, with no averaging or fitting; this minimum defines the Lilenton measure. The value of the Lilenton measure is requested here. 3.19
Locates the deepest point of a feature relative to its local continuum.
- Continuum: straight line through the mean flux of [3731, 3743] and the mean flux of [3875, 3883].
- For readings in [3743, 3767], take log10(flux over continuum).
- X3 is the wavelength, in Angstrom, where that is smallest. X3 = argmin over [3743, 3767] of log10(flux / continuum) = 3749.0 Angstrom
